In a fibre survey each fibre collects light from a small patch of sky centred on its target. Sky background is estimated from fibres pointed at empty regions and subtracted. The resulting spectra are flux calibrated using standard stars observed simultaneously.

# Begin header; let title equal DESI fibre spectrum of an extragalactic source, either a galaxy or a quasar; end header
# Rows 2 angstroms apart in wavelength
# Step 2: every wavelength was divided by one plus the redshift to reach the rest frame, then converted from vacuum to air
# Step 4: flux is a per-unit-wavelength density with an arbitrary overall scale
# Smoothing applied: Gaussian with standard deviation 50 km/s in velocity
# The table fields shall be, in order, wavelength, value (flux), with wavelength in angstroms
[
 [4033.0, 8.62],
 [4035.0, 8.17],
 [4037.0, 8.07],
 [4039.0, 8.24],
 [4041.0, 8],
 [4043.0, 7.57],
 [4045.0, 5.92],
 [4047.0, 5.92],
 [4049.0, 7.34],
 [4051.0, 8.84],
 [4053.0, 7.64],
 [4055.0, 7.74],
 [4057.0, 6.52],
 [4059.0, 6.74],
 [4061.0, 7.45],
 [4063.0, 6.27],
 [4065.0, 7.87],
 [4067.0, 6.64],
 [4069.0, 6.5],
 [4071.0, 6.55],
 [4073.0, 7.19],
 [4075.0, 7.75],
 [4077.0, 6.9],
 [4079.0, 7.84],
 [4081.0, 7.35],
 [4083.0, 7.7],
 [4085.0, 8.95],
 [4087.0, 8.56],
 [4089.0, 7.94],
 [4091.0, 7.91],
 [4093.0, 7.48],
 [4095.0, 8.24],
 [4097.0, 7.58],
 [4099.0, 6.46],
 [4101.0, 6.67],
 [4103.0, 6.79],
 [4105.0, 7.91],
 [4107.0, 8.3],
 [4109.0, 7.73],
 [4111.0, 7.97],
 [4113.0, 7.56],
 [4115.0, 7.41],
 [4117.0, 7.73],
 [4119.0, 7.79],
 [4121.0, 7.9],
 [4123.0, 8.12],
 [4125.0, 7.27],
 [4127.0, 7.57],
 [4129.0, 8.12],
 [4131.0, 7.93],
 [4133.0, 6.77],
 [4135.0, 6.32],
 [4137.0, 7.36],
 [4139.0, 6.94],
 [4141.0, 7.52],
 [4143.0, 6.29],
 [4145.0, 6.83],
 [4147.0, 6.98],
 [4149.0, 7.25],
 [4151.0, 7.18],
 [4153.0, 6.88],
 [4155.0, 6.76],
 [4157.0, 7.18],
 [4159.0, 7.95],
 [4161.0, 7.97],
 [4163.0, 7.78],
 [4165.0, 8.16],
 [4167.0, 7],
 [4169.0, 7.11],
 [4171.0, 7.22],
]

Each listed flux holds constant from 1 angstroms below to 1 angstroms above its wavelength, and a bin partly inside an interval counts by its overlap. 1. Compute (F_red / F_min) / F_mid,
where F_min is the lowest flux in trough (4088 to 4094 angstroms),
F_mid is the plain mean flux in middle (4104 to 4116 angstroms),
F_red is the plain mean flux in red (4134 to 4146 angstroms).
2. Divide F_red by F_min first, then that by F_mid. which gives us 0.118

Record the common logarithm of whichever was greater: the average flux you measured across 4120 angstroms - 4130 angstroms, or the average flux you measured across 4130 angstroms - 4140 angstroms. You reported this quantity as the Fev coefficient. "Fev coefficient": 0.892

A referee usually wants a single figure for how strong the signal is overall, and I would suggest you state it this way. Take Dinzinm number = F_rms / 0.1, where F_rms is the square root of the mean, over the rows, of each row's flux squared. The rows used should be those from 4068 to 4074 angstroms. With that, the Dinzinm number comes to 68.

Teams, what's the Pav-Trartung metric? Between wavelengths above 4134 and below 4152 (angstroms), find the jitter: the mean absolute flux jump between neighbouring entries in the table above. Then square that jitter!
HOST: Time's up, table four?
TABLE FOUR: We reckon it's 0.29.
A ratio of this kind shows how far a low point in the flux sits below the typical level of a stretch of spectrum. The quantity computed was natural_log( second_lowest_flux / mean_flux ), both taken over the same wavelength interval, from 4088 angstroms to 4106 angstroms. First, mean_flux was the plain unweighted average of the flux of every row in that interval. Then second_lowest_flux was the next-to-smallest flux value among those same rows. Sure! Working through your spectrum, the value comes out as -0.11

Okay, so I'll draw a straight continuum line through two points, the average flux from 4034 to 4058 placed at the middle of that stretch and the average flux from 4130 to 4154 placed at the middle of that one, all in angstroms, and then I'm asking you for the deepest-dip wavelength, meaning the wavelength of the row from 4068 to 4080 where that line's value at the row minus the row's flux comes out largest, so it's 4069.0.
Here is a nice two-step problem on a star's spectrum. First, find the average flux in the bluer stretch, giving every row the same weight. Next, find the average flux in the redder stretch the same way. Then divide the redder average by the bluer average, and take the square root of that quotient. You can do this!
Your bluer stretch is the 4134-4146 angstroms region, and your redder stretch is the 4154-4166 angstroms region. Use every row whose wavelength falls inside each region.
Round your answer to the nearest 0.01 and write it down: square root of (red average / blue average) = 1.05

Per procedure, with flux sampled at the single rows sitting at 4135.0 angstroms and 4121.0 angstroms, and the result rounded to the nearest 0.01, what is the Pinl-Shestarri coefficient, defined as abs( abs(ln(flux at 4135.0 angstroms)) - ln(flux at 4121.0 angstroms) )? 0.22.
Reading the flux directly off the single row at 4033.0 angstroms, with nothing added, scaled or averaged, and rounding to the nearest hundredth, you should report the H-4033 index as 8.62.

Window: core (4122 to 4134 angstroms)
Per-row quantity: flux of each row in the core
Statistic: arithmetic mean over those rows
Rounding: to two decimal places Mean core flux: 7.63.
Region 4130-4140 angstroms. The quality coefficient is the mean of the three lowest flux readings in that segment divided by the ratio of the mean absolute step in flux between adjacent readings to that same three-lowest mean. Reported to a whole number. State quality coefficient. 58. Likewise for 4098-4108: 96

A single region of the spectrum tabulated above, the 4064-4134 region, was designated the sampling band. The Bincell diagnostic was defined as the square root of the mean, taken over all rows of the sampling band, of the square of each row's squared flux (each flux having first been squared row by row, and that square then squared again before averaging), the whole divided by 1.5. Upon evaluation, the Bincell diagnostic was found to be 38.9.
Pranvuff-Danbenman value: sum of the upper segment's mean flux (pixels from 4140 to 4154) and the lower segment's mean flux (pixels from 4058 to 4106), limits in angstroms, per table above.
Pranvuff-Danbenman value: 14.4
